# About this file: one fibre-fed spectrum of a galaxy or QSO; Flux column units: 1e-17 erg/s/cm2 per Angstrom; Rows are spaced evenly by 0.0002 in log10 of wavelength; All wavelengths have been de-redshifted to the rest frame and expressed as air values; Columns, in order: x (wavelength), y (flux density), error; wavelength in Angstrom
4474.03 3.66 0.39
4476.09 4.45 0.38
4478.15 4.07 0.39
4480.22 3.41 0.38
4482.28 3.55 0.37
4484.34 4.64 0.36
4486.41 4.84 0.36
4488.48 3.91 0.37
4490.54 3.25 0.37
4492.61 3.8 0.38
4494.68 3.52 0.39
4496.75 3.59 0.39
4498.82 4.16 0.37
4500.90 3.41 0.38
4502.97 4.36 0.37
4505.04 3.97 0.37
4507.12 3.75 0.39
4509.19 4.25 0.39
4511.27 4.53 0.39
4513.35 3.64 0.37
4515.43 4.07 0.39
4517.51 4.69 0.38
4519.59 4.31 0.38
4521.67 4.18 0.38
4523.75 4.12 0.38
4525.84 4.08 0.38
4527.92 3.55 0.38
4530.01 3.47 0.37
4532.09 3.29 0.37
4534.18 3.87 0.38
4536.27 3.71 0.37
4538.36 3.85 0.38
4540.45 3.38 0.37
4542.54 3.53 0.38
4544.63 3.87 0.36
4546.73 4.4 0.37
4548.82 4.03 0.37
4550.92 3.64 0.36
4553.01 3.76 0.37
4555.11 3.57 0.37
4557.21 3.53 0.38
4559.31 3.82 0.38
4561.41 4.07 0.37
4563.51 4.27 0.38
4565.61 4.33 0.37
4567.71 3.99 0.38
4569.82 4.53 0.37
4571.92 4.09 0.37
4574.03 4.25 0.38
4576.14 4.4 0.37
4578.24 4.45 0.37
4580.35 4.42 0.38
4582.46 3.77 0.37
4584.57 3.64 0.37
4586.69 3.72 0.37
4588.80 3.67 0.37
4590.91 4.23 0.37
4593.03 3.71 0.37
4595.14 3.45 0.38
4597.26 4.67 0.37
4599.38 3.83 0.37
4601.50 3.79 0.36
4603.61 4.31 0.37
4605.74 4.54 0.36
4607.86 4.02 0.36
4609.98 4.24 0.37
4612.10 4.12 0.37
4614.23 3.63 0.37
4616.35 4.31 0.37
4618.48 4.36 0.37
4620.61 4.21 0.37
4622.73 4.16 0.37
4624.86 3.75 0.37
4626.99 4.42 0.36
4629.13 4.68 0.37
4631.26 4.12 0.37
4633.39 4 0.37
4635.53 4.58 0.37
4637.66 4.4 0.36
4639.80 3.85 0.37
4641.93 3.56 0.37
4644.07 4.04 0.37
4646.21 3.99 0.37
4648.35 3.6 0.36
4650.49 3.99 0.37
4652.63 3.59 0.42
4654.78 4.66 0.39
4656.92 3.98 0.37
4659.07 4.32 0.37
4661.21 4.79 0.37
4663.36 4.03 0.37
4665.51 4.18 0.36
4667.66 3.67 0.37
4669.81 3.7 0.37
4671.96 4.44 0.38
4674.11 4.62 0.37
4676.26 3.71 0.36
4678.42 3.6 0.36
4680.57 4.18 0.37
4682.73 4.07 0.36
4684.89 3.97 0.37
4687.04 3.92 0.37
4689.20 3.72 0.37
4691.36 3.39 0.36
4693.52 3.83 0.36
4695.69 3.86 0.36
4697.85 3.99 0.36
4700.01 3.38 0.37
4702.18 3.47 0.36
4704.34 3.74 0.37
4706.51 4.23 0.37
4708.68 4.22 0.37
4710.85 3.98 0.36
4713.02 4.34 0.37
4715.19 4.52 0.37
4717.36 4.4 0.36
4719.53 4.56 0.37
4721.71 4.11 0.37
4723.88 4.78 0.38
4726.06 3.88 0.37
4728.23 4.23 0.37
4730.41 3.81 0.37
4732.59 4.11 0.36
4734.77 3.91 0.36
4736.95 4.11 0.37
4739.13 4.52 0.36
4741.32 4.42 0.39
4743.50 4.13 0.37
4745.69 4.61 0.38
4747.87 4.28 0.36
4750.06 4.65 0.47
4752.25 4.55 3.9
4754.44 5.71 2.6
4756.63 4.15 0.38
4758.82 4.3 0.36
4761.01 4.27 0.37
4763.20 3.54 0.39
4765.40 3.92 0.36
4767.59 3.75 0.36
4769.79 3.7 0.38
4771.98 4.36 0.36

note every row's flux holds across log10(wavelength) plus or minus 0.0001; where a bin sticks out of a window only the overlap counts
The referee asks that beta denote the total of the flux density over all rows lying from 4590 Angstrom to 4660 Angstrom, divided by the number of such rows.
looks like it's 4.09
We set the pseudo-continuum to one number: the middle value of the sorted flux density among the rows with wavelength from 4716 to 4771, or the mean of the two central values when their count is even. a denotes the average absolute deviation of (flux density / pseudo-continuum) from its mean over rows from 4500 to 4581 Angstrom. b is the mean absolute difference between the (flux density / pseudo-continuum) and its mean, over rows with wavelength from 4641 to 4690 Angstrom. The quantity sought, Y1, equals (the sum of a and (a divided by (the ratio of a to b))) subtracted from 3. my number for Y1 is 2.86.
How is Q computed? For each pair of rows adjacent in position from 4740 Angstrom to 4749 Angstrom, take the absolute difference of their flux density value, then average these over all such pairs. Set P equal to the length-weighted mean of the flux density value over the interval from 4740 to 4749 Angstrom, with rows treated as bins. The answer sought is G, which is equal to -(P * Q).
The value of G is -1.6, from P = 4.36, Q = 0.37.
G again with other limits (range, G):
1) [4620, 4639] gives -1.5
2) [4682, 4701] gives -0.9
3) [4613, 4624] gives -1.0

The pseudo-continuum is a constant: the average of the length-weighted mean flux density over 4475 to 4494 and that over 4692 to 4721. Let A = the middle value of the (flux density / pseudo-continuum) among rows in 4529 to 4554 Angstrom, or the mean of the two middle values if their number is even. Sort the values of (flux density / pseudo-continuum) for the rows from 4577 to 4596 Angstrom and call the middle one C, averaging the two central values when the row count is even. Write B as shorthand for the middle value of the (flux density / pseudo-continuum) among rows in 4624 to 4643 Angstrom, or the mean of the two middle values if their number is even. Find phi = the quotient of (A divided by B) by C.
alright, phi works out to 0.98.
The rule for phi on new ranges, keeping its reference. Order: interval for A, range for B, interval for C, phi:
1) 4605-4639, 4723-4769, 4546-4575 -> 0.99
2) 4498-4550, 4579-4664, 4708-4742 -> 0.93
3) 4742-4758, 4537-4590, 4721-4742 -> 1.15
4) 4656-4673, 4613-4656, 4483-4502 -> 1.06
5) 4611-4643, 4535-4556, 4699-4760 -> 1.05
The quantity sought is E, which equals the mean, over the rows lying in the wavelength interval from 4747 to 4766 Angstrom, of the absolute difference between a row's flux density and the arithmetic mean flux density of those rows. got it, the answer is 0.397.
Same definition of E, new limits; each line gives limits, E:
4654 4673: 0.316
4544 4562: 0.212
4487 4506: 0.295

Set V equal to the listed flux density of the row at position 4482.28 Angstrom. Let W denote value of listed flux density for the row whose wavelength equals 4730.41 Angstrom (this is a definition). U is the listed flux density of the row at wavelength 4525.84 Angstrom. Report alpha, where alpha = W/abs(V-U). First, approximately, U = 4.08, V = 3.55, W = 3.81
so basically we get 7.2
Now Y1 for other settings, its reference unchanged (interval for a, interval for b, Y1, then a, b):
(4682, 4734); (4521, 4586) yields 2.86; 0.066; 0.071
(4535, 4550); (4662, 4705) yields 2.88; 0.058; 0.060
